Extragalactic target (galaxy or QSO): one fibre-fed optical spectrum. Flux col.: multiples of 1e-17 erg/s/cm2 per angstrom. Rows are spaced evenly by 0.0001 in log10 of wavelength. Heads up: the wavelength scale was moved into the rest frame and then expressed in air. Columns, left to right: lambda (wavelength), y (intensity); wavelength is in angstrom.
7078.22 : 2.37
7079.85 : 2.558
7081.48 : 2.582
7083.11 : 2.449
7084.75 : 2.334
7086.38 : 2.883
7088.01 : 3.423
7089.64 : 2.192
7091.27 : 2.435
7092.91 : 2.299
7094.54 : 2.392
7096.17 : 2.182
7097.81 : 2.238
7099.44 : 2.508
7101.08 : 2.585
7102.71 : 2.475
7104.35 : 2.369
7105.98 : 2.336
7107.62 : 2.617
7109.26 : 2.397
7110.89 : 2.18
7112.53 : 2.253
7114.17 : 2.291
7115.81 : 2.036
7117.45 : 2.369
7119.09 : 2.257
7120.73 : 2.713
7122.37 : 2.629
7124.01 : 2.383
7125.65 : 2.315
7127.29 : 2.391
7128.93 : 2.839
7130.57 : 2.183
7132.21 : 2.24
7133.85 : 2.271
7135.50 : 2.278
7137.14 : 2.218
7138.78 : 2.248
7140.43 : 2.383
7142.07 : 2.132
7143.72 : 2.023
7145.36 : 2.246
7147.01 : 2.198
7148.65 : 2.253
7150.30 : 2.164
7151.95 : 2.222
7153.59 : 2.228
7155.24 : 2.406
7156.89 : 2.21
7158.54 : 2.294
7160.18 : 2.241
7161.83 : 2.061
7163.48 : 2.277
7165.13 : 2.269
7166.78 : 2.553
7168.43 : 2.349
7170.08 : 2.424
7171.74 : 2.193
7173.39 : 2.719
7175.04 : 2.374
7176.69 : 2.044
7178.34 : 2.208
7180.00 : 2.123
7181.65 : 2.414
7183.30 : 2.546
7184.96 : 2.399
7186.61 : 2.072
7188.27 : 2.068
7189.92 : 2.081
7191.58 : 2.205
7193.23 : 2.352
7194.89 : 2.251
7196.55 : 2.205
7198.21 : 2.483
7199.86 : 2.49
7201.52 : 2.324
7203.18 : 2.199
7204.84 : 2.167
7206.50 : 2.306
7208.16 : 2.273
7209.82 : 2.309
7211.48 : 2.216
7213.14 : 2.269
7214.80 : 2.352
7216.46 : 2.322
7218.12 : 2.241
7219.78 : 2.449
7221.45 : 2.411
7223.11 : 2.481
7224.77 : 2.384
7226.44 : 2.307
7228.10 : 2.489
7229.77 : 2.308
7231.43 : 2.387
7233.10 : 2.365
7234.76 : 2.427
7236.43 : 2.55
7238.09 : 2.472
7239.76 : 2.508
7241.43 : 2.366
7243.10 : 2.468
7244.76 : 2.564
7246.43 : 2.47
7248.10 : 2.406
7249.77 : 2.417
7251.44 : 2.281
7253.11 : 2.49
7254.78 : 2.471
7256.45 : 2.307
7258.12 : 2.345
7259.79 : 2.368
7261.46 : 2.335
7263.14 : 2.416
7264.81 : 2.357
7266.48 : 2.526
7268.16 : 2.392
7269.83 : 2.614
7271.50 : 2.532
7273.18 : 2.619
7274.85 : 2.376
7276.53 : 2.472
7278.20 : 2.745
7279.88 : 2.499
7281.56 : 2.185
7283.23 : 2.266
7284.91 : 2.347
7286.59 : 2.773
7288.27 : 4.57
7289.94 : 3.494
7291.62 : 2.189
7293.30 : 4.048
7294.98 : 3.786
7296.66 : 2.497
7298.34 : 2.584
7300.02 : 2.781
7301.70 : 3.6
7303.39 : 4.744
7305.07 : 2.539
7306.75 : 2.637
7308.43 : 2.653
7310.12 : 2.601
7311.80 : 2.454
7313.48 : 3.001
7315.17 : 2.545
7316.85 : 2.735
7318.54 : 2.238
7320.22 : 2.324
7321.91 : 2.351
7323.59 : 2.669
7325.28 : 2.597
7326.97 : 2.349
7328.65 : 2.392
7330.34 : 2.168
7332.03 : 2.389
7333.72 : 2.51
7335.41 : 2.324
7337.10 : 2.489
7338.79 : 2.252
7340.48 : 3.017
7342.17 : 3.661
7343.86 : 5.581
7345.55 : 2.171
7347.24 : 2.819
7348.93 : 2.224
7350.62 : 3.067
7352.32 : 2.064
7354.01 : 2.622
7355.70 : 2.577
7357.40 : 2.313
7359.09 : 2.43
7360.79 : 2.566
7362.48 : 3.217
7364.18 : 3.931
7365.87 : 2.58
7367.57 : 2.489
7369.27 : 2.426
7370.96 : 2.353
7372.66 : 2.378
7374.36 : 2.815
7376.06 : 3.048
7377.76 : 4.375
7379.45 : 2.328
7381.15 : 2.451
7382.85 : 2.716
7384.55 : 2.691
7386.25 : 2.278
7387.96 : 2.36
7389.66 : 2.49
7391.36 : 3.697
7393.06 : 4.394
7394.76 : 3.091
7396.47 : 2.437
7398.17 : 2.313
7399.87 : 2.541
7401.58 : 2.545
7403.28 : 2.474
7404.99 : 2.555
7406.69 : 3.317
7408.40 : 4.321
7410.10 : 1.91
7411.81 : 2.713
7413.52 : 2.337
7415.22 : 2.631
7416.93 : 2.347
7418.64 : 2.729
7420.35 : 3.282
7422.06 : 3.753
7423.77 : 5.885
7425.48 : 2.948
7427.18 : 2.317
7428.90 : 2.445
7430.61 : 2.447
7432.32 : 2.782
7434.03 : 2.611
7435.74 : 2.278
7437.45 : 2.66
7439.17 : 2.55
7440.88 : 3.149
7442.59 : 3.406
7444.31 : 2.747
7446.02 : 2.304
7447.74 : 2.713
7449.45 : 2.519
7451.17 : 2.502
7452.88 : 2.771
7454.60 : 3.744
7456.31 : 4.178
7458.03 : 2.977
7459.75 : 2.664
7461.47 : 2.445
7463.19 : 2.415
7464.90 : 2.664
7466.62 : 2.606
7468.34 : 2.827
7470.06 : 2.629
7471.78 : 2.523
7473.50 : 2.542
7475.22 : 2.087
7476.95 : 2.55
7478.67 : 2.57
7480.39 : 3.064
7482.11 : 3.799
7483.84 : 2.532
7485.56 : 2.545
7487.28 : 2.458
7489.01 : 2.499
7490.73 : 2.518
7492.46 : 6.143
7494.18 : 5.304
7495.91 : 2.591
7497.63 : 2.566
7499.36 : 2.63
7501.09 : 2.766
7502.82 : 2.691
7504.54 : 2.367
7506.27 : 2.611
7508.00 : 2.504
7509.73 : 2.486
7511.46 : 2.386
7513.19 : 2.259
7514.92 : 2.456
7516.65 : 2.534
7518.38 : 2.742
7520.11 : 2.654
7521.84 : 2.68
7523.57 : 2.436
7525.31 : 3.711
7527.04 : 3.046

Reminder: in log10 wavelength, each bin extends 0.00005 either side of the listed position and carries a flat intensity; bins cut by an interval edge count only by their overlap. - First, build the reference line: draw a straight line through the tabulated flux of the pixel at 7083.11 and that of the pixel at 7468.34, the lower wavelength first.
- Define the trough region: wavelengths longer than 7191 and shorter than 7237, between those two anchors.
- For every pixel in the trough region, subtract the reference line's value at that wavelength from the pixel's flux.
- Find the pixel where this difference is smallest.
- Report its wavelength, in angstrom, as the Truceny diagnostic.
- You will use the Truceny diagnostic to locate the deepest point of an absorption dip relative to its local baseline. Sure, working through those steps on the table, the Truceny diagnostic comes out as 7204.84 angstrom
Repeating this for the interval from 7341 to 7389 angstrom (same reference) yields 7352.32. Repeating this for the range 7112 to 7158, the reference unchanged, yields 7143.72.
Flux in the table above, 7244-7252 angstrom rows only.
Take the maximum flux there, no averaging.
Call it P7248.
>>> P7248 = 2.564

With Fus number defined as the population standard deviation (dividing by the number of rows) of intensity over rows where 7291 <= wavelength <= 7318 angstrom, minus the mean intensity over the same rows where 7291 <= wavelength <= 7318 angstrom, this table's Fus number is -2.28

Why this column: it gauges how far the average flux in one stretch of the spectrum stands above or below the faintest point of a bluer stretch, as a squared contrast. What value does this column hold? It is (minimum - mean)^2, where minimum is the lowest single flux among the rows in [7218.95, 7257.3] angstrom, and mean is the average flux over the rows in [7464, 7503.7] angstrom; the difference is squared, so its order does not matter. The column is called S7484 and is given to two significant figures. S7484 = 0.41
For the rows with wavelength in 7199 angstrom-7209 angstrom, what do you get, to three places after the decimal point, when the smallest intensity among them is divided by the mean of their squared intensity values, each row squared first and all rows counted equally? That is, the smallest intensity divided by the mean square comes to 0.411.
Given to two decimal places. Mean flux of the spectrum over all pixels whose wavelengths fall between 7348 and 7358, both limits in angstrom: 2.48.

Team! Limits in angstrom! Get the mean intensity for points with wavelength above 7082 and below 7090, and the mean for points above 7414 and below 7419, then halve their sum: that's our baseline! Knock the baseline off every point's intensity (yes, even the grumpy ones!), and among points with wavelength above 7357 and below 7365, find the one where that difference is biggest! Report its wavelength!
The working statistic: 7364.18 angstrom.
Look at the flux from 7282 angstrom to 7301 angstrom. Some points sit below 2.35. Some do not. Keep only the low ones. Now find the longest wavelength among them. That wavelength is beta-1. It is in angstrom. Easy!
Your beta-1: 7291.62 angstrom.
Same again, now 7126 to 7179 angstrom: 7178.34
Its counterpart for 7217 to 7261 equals 7258.12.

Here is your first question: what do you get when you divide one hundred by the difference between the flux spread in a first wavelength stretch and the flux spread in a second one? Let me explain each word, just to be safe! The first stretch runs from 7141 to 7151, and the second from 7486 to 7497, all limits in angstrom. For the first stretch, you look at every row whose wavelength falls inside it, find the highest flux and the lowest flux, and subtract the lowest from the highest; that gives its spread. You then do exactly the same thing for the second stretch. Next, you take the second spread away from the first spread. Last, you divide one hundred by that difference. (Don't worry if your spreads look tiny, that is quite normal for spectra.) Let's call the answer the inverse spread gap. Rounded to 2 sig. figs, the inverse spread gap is -29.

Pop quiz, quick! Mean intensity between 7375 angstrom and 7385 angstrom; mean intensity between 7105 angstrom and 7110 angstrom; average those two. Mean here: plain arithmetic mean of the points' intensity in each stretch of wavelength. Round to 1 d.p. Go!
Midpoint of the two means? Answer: 2.7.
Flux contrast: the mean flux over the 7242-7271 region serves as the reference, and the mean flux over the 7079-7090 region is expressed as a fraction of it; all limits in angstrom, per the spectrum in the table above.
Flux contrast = 1.09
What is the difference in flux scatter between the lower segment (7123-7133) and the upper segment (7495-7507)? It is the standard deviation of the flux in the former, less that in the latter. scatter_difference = 0.1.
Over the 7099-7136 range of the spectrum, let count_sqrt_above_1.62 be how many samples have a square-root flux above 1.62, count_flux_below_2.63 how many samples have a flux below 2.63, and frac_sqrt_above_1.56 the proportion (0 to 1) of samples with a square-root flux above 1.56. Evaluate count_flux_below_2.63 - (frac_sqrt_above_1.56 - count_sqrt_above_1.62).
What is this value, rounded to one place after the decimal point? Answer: 23.7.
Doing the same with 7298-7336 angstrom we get 22.3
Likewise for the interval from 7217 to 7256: 22.5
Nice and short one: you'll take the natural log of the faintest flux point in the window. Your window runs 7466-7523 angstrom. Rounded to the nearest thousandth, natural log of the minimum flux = 0.736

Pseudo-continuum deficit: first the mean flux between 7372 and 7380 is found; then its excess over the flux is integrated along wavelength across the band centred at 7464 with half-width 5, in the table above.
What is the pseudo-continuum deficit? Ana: 4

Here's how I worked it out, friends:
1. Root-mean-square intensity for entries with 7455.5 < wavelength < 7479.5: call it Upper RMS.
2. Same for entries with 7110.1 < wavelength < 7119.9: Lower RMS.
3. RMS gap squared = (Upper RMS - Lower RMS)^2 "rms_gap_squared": 0.25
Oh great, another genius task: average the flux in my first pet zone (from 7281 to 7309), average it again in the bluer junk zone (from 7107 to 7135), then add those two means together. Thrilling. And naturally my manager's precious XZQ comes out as 5.4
